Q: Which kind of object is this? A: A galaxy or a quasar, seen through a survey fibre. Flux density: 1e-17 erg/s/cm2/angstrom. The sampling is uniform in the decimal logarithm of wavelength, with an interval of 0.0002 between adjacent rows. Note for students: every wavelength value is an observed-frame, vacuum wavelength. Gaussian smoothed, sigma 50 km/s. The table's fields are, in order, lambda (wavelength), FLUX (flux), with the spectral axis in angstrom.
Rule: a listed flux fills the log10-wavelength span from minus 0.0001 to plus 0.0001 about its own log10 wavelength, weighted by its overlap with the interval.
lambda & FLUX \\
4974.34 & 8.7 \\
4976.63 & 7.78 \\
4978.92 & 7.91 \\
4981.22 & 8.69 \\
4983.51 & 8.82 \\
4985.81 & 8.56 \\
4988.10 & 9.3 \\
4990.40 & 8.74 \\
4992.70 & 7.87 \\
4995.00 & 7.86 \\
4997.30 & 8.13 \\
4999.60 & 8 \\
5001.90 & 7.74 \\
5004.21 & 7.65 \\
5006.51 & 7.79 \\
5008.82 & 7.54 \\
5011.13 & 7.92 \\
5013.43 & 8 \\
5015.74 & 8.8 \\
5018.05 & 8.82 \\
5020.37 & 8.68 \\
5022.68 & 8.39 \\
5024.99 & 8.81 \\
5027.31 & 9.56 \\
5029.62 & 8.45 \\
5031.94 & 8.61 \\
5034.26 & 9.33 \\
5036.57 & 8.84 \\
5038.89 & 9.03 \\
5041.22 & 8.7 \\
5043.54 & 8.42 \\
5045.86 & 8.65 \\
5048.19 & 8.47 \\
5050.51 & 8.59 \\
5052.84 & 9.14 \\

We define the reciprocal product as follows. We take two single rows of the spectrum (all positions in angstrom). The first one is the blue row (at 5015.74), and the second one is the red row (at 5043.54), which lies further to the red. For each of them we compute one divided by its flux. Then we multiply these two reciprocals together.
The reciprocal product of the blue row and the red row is 0.0135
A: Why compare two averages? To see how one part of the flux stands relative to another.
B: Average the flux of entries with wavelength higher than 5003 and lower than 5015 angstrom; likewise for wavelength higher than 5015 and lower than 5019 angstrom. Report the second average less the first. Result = 1.0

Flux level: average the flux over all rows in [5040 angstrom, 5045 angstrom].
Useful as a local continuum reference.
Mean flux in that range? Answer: 8.56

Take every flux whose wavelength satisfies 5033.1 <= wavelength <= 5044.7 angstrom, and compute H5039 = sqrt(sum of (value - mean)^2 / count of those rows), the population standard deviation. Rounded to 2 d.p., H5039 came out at 0.31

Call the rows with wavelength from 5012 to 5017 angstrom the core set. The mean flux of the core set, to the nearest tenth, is 8.4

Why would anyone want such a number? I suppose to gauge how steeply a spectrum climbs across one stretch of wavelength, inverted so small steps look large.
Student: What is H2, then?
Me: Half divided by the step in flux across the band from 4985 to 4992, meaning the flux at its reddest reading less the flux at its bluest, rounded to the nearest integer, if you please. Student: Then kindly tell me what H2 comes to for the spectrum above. 3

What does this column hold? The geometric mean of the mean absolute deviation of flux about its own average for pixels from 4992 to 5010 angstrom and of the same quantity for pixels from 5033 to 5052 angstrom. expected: 0.18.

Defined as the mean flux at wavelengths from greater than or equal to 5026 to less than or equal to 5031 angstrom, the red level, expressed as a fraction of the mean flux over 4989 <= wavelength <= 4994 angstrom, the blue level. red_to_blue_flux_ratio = 1.08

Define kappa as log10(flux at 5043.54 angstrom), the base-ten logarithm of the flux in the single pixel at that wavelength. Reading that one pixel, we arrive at 0.925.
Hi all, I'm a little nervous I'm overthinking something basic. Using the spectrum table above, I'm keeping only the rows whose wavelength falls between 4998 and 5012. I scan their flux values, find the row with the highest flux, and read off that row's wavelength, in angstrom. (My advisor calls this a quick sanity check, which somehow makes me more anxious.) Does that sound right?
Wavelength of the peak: 4999.60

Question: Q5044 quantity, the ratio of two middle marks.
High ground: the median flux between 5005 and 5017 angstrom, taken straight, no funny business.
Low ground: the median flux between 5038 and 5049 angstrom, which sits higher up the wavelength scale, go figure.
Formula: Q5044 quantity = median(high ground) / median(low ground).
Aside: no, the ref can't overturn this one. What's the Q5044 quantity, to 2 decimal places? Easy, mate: 0.92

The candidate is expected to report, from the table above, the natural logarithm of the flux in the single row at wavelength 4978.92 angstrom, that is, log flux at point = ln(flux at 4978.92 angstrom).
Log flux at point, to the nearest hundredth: 2.07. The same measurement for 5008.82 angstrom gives 2.02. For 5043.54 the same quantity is 2.13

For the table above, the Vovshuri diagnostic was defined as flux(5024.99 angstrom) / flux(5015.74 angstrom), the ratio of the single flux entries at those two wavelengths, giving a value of 1.00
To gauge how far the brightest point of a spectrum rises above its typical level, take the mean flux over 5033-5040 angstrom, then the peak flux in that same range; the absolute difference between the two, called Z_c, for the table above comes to 0.26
